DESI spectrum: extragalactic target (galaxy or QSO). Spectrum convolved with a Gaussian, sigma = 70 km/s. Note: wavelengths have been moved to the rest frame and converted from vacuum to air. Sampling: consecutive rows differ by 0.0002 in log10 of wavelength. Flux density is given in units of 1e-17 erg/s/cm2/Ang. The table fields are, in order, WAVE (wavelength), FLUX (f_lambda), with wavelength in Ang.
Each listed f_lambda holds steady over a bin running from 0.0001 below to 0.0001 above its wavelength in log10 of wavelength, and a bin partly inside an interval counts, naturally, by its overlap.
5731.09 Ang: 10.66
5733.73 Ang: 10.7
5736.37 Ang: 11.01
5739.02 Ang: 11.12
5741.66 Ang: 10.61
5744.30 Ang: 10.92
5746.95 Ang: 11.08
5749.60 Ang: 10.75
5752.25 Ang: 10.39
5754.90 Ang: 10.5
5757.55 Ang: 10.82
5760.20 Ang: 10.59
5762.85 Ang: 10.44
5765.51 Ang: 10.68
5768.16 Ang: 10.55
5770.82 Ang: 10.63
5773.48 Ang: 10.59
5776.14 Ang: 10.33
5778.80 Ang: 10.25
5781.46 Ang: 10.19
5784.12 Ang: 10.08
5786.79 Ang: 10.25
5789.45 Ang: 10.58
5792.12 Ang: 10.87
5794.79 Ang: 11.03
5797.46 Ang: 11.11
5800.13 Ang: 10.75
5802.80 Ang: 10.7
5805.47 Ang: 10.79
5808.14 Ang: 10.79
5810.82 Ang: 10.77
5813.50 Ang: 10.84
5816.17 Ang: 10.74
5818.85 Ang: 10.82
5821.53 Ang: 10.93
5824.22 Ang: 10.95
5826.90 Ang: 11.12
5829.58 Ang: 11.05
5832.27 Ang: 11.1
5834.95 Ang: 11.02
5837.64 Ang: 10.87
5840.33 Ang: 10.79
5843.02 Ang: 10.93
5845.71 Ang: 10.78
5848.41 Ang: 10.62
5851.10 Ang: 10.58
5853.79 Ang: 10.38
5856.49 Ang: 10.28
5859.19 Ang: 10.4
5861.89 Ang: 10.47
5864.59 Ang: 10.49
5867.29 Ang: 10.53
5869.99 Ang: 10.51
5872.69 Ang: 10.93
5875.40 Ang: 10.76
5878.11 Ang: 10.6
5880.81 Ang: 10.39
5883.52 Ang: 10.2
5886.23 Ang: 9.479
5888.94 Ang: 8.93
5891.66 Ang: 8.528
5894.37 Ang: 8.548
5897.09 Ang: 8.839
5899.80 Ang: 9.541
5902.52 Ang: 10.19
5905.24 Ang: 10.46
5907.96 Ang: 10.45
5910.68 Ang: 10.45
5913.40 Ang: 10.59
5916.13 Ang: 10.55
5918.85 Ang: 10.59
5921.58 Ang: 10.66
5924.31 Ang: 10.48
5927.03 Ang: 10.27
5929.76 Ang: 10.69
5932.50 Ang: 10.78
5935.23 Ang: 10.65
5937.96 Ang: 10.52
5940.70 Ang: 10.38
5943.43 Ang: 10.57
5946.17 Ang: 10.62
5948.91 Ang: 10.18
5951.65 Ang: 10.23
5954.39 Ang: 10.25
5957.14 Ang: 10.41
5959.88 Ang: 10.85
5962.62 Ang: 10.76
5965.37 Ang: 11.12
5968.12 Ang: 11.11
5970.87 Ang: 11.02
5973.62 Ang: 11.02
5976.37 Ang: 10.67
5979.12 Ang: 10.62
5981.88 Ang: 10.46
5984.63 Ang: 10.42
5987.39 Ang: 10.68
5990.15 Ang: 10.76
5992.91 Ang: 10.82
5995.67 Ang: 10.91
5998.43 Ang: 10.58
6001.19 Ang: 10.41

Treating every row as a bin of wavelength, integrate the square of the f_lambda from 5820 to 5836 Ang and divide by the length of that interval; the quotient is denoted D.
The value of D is 122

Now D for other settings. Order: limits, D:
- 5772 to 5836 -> 115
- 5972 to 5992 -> 114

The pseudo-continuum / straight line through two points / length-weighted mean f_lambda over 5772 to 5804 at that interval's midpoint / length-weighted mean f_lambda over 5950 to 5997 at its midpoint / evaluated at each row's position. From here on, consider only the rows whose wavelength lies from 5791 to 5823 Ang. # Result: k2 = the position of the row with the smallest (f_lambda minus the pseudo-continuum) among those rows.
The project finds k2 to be 5802.80 Ang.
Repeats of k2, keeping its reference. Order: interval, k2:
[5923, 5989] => 5948.91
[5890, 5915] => 5891.66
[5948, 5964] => 5948.91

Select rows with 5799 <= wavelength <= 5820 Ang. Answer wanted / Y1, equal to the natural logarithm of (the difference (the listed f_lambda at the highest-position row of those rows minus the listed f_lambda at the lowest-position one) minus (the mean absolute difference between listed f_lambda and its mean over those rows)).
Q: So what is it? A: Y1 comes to -3.4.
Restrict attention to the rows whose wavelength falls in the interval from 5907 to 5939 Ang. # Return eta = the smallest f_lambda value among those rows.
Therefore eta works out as 10.27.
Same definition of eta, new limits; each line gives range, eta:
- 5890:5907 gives 8.528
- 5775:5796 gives 10.08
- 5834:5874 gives 10.28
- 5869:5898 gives 8.528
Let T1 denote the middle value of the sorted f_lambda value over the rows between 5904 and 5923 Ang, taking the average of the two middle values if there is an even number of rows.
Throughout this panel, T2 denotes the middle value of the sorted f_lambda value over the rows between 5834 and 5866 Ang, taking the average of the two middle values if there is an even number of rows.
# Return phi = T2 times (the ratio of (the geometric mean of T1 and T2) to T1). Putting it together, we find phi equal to 10.6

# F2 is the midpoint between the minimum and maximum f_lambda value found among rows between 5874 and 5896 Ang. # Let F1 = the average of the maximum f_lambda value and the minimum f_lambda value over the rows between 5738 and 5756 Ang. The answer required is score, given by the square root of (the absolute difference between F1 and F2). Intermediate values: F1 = 10.8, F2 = 9.6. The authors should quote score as 1.1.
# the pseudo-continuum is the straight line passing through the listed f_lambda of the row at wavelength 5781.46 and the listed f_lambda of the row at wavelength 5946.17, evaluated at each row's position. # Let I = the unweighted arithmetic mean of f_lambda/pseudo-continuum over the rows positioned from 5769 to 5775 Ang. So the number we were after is 1.04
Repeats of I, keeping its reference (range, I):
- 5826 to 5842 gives 1.06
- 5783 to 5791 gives 1.01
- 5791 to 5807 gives 1.06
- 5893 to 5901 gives 0.86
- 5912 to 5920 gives 1.00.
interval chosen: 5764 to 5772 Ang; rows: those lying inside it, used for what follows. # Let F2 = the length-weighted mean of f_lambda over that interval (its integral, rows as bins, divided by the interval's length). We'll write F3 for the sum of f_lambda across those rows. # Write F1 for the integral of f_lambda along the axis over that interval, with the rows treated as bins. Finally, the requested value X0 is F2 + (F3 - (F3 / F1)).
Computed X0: 42.1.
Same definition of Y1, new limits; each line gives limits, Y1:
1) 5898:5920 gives -0.2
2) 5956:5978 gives -2.8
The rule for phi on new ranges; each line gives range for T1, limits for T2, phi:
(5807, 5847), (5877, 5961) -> 10.2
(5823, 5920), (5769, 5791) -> 10.2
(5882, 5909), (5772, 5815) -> 11.4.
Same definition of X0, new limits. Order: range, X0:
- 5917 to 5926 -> 42.0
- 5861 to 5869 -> 41.6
